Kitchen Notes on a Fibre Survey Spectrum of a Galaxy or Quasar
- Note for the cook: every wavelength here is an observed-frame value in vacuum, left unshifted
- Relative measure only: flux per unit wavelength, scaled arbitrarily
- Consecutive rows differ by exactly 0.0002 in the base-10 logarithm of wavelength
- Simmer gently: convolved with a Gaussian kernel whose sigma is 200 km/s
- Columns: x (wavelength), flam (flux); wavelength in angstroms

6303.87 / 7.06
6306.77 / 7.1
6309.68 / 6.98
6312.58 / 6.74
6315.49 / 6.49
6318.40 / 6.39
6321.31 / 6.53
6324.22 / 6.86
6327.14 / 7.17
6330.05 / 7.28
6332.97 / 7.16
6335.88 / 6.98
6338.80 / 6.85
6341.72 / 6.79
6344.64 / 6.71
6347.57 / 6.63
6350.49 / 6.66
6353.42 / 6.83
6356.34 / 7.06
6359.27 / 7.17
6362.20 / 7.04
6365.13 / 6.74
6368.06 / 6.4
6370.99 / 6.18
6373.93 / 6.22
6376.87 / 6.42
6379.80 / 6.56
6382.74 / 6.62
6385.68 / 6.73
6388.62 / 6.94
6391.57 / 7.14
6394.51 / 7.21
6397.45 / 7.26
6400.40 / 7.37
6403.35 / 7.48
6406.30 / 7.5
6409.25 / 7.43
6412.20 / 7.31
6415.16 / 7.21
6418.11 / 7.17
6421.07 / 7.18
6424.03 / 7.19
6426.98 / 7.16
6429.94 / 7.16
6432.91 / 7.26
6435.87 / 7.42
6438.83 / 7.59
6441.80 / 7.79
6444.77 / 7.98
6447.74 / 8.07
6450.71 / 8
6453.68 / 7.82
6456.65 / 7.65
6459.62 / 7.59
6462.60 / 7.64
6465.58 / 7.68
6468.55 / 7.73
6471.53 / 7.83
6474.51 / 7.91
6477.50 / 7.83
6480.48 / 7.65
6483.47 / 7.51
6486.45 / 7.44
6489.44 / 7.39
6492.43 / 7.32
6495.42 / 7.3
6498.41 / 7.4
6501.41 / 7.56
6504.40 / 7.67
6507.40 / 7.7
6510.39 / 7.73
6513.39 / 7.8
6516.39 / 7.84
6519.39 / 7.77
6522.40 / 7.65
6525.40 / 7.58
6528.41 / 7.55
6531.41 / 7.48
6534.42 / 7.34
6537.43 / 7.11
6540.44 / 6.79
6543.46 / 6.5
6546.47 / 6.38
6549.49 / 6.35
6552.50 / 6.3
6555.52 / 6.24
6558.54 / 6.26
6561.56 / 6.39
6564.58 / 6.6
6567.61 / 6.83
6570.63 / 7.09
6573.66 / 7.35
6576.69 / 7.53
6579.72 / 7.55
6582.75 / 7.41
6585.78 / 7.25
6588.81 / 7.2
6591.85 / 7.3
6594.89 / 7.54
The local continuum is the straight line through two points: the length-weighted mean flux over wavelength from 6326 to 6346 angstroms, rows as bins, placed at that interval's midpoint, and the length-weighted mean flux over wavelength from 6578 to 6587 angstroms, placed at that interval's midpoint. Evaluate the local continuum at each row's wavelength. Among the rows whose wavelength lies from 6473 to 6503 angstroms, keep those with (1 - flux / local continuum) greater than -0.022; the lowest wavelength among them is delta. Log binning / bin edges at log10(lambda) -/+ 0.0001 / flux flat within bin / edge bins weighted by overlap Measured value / 6489.44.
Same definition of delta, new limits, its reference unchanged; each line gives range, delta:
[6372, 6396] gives 6373.93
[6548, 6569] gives 6549.49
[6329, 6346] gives 6335.88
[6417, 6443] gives 6418.11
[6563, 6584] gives 6564.58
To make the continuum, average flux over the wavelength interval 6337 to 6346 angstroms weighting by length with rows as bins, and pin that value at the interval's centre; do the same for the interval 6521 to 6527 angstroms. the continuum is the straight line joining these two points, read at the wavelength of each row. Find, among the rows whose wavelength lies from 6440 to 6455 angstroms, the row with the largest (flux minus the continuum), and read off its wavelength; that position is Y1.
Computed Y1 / 6447.74 angstroms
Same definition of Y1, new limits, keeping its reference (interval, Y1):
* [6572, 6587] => 6579.72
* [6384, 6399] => 6397.45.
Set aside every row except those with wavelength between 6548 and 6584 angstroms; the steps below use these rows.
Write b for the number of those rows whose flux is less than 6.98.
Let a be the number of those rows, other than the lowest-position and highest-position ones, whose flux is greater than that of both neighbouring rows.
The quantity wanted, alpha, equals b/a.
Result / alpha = 7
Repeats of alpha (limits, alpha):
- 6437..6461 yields 0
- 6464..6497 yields 0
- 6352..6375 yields 5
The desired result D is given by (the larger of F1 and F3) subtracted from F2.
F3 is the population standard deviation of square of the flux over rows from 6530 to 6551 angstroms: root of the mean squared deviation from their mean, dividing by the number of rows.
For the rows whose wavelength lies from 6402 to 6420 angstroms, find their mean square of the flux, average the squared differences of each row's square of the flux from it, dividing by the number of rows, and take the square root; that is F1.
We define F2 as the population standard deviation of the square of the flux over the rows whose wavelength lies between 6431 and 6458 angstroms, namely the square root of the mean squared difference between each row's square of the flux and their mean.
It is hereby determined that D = -2.0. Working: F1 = 1.9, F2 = 4.0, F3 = 6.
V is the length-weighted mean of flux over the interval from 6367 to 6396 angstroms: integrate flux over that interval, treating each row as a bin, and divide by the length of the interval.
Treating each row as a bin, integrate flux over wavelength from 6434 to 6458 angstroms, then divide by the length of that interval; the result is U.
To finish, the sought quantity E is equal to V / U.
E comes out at 0.85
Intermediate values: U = 7.78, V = 6.65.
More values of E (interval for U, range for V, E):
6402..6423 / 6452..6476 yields 1.06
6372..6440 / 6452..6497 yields 1.07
